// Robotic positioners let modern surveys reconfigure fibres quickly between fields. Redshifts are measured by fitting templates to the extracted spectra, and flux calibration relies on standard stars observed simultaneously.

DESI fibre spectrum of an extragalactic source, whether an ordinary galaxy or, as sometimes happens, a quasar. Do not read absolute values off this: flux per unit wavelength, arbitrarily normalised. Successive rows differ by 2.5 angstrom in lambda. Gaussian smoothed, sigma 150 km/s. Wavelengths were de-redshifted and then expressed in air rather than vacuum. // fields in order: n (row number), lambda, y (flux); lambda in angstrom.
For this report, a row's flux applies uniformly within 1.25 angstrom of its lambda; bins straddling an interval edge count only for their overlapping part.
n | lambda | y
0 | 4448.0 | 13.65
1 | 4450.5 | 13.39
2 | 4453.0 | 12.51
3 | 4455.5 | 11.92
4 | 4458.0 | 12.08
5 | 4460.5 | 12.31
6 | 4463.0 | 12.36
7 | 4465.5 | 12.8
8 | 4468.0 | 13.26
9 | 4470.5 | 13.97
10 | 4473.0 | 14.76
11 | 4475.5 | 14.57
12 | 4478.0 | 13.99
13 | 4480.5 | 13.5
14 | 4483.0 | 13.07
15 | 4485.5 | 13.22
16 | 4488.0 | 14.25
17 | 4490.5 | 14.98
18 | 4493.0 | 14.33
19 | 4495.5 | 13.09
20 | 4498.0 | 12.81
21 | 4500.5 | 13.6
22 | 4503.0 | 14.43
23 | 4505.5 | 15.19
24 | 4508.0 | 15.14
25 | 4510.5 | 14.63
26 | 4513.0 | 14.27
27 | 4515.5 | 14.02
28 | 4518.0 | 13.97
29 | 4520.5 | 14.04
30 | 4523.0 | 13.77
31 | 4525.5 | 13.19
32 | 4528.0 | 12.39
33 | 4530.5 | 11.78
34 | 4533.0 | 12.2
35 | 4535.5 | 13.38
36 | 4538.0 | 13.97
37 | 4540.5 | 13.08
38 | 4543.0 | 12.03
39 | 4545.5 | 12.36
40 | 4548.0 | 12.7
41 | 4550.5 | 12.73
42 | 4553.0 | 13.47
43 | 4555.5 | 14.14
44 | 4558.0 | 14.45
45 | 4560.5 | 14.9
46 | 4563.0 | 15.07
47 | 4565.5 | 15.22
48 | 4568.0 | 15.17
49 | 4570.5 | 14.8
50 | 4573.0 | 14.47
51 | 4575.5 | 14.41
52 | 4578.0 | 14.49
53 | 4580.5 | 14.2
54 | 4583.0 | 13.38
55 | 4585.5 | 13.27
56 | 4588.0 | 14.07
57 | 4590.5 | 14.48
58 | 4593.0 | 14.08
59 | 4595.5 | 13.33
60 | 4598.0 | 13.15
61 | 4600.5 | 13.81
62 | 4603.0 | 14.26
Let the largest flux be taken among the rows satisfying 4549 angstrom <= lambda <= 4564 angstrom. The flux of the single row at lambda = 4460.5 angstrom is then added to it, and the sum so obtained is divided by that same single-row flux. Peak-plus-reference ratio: 2.22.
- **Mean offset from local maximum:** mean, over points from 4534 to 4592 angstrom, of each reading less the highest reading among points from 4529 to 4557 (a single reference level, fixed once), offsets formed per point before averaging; -0.22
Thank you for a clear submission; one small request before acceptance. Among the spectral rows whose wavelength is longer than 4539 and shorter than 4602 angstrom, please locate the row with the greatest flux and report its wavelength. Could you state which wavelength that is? 4565.5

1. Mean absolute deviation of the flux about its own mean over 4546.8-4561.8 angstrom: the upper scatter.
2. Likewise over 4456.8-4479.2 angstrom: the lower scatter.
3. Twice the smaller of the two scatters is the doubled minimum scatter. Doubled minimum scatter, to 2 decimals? 1.53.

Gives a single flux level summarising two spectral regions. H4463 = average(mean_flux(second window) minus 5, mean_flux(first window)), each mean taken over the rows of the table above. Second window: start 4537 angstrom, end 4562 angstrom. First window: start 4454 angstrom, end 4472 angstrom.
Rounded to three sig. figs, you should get 10.5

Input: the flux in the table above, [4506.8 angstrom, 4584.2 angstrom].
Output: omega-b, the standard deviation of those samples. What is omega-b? 1.0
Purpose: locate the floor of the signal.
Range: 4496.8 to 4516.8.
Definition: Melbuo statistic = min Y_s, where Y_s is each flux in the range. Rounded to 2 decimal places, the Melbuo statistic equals 12.81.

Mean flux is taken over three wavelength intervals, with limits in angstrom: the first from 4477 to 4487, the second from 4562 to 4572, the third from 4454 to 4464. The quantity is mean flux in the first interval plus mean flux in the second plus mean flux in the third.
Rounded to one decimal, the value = 40.7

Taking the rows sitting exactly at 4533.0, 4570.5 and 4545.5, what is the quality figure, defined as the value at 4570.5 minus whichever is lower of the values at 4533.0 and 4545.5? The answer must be 2.6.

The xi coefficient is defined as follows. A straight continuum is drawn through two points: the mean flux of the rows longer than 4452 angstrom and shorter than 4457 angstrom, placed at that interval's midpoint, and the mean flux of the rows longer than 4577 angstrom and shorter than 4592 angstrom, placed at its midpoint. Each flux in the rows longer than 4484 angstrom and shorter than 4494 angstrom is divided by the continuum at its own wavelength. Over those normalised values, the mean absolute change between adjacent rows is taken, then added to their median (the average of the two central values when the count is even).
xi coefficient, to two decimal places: 1.19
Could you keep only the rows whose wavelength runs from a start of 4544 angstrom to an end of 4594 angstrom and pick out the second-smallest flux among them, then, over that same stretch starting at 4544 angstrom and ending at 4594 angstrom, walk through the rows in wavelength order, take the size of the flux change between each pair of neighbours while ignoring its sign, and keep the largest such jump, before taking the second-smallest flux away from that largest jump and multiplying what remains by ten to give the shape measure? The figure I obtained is -119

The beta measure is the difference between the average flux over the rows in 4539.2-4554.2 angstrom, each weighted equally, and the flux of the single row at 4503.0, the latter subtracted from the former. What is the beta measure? -1.7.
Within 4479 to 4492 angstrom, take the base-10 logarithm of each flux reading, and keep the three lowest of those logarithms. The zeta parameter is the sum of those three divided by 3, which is 1.12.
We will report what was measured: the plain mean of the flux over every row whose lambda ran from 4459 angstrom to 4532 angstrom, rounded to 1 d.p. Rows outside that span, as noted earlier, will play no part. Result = 13.7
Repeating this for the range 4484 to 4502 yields 13.8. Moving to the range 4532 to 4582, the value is 13.9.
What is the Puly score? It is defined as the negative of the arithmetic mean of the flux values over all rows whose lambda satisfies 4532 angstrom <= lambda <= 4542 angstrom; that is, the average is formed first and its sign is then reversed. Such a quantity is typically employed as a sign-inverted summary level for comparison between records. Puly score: -13.2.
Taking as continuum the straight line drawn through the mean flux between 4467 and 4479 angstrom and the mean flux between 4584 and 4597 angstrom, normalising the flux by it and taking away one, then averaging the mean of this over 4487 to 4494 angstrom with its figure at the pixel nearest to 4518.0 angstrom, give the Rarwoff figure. 0.01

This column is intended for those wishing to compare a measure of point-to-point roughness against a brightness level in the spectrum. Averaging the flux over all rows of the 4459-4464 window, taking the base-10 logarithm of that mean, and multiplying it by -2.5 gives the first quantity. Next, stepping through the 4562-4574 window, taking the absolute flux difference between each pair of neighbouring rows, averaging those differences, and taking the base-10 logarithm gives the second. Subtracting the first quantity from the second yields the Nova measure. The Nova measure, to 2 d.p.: 2.08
